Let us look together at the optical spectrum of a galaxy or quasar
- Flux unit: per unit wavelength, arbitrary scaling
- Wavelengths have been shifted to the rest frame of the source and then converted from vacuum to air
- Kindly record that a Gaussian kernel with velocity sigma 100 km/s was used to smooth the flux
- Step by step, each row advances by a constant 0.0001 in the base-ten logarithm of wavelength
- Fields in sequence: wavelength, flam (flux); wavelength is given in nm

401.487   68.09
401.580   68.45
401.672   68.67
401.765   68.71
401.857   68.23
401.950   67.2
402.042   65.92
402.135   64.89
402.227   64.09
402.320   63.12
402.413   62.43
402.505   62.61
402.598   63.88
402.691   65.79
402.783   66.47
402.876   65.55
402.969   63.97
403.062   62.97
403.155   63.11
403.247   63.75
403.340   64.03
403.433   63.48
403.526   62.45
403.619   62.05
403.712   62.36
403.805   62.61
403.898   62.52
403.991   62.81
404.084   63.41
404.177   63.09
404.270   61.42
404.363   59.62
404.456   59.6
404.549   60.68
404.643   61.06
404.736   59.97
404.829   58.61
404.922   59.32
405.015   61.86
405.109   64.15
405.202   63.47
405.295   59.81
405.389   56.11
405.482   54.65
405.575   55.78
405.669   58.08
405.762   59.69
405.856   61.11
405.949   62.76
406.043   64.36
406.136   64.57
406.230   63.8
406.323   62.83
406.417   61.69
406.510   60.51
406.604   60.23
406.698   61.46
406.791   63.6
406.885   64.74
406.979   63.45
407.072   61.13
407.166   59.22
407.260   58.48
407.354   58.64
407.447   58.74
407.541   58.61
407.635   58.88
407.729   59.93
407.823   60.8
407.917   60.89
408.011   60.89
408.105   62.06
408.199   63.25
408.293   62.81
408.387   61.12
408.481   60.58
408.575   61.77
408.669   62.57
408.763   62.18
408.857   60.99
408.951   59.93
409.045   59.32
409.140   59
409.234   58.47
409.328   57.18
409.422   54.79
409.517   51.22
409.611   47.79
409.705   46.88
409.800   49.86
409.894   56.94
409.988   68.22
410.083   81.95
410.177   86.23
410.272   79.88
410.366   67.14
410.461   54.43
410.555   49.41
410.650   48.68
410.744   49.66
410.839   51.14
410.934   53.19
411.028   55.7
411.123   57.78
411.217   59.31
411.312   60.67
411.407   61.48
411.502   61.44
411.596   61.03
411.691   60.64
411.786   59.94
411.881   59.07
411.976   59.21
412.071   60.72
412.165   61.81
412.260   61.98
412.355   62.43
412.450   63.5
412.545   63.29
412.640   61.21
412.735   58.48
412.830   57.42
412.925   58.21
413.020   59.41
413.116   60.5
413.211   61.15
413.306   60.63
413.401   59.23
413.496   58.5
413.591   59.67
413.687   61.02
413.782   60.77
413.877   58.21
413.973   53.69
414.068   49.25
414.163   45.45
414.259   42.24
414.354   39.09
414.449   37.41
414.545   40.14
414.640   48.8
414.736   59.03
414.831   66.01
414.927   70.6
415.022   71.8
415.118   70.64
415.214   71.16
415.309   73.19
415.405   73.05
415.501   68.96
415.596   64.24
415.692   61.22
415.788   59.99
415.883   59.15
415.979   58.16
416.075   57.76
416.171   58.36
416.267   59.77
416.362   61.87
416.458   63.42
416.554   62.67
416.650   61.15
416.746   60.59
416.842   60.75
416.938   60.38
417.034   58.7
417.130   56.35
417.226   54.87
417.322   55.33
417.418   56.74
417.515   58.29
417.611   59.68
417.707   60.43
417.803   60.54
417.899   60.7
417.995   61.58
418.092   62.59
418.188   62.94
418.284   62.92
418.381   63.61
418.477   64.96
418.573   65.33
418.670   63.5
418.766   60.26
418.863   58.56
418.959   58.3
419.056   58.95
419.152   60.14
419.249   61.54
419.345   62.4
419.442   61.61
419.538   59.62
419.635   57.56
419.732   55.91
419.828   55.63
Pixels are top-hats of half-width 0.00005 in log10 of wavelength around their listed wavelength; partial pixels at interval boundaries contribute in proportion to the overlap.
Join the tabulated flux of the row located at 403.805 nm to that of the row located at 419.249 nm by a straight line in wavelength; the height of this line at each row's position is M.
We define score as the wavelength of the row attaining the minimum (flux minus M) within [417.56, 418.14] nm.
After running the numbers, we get 417.611 nm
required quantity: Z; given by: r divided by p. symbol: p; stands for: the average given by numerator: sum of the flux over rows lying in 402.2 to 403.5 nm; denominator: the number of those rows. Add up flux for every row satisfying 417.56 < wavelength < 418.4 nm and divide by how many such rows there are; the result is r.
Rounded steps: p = 63.9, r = 61.7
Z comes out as 0.96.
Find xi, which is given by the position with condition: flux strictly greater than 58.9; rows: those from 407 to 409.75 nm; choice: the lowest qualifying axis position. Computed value 407.072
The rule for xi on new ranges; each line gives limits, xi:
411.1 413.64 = 411.217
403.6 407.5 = 403.619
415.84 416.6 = 415.883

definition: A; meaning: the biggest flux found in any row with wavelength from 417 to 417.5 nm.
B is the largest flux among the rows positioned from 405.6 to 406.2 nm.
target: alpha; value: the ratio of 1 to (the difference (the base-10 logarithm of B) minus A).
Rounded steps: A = 58.7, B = 64.57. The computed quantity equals -0.0176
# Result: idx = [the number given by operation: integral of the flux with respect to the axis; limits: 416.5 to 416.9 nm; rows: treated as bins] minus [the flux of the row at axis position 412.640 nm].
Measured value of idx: -37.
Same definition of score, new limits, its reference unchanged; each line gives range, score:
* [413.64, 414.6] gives 414.449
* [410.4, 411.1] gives 410.650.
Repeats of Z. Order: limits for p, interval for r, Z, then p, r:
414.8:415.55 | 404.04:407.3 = 0.86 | 70.7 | 61.0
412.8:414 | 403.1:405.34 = 1.05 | 59.1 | 61.9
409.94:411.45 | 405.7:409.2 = 1.00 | 61.6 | 61.3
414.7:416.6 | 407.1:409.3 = 0.94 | 64.6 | 60.4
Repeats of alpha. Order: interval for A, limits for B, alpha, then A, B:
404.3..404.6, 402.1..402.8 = -0.0170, 60.68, 66.47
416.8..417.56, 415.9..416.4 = -0.0170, 60.75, 61.87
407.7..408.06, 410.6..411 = -0.0169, 60.89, 53.19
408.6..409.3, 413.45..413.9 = -0.0165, 62.57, 61.02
